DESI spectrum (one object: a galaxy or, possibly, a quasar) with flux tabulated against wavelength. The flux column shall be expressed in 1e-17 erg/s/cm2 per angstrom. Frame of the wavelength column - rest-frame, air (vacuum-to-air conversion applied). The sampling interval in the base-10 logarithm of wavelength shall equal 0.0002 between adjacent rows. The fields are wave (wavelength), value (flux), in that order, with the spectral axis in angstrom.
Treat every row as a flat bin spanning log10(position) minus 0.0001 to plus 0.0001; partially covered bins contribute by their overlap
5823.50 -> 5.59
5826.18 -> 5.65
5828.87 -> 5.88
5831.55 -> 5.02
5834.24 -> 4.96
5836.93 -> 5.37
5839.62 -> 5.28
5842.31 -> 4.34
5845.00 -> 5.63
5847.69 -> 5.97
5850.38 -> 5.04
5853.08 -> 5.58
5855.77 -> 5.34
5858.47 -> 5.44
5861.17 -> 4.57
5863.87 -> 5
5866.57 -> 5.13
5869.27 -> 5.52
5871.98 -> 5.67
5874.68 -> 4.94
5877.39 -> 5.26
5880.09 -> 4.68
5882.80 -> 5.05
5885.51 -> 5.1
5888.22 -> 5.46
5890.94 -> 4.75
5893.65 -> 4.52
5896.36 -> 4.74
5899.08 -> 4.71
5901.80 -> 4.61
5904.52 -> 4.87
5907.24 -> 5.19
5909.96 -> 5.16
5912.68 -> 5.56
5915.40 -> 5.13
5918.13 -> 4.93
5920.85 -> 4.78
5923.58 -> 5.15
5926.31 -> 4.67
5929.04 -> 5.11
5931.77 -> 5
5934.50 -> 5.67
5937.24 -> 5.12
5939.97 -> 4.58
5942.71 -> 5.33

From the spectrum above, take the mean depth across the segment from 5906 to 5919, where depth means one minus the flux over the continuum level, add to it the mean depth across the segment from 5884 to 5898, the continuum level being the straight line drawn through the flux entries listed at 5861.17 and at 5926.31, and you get -0.18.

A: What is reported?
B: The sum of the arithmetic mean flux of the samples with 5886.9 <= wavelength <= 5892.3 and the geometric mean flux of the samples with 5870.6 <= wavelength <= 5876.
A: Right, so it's 10.4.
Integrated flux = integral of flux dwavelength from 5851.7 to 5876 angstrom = 127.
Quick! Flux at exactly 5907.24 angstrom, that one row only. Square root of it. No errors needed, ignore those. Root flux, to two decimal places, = 2.28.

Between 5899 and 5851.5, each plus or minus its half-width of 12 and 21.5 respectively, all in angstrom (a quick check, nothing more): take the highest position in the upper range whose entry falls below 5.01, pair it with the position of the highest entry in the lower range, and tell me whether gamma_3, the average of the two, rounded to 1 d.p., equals 5876.1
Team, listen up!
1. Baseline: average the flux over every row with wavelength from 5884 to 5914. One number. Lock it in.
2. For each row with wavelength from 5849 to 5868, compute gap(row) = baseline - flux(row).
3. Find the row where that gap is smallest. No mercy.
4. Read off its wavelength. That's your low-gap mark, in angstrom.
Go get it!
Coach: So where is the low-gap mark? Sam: 5853.08 angstrom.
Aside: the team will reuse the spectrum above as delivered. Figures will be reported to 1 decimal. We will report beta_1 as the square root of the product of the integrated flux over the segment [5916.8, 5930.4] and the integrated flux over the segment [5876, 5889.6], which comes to 68.2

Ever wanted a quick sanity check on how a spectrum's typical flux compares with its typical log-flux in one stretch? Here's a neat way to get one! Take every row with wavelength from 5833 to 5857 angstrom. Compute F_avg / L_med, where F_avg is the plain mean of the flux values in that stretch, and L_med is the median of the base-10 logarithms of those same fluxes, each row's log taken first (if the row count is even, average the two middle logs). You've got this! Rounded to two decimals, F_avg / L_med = 7.26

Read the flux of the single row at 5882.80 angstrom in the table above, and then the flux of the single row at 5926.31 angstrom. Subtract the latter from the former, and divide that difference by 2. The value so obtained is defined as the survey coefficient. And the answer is 0.2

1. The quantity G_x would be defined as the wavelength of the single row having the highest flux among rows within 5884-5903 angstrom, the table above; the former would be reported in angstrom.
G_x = 5888.22 angstrom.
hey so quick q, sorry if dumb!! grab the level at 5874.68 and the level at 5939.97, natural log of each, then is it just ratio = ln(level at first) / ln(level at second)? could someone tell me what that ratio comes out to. 1.05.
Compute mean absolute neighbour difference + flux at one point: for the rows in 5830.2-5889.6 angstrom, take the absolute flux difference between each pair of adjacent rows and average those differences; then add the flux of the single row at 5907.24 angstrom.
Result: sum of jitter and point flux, 5.63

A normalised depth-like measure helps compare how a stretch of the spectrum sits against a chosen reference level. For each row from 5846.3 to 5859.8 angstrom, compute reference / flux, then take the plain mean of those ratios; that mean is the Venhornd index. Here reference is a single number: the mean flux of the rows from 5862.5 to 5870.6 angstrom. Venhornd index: 0.96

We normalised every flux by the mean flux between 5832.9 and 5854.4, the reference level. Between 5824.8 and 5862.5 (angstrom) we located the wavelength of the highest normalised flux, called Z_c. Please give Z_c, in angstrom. 5847.69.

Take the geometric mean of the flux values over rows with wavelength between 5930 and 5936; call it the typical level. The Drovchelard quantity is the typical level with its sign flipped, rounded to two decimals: -5.32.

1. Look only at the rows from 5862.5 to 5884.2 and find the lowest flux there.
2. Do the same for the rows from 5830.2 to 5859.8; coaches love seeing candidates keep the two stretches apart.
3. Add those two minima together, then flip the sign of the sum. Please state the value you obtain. -9.02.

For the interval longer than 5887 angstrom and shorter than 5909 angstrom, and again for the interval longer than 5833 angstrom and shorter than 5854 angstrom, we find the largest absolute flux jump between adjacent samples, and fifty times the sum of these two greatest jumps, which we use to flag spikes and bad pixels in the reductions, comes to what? 100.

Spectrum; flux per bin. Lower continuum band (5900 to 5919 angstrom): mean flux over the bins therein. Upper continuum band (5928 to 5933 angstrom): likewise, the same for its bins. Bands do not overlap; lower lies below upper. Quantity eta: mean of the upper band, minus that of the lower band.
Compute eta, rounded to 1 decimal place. 0.0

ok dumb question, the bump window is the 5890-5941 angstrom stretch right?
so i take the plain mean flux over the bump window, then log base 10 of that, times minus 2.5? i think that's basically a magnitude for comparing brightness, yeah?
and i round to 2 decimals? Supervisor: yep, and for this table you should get -1.74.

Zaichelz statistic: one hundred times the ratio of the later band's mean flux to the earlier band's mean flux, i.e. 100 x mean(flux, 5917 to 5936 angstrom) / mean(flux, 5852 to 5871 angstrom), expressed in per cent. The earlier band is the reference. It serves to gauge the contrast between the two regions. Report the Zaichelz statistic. 97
